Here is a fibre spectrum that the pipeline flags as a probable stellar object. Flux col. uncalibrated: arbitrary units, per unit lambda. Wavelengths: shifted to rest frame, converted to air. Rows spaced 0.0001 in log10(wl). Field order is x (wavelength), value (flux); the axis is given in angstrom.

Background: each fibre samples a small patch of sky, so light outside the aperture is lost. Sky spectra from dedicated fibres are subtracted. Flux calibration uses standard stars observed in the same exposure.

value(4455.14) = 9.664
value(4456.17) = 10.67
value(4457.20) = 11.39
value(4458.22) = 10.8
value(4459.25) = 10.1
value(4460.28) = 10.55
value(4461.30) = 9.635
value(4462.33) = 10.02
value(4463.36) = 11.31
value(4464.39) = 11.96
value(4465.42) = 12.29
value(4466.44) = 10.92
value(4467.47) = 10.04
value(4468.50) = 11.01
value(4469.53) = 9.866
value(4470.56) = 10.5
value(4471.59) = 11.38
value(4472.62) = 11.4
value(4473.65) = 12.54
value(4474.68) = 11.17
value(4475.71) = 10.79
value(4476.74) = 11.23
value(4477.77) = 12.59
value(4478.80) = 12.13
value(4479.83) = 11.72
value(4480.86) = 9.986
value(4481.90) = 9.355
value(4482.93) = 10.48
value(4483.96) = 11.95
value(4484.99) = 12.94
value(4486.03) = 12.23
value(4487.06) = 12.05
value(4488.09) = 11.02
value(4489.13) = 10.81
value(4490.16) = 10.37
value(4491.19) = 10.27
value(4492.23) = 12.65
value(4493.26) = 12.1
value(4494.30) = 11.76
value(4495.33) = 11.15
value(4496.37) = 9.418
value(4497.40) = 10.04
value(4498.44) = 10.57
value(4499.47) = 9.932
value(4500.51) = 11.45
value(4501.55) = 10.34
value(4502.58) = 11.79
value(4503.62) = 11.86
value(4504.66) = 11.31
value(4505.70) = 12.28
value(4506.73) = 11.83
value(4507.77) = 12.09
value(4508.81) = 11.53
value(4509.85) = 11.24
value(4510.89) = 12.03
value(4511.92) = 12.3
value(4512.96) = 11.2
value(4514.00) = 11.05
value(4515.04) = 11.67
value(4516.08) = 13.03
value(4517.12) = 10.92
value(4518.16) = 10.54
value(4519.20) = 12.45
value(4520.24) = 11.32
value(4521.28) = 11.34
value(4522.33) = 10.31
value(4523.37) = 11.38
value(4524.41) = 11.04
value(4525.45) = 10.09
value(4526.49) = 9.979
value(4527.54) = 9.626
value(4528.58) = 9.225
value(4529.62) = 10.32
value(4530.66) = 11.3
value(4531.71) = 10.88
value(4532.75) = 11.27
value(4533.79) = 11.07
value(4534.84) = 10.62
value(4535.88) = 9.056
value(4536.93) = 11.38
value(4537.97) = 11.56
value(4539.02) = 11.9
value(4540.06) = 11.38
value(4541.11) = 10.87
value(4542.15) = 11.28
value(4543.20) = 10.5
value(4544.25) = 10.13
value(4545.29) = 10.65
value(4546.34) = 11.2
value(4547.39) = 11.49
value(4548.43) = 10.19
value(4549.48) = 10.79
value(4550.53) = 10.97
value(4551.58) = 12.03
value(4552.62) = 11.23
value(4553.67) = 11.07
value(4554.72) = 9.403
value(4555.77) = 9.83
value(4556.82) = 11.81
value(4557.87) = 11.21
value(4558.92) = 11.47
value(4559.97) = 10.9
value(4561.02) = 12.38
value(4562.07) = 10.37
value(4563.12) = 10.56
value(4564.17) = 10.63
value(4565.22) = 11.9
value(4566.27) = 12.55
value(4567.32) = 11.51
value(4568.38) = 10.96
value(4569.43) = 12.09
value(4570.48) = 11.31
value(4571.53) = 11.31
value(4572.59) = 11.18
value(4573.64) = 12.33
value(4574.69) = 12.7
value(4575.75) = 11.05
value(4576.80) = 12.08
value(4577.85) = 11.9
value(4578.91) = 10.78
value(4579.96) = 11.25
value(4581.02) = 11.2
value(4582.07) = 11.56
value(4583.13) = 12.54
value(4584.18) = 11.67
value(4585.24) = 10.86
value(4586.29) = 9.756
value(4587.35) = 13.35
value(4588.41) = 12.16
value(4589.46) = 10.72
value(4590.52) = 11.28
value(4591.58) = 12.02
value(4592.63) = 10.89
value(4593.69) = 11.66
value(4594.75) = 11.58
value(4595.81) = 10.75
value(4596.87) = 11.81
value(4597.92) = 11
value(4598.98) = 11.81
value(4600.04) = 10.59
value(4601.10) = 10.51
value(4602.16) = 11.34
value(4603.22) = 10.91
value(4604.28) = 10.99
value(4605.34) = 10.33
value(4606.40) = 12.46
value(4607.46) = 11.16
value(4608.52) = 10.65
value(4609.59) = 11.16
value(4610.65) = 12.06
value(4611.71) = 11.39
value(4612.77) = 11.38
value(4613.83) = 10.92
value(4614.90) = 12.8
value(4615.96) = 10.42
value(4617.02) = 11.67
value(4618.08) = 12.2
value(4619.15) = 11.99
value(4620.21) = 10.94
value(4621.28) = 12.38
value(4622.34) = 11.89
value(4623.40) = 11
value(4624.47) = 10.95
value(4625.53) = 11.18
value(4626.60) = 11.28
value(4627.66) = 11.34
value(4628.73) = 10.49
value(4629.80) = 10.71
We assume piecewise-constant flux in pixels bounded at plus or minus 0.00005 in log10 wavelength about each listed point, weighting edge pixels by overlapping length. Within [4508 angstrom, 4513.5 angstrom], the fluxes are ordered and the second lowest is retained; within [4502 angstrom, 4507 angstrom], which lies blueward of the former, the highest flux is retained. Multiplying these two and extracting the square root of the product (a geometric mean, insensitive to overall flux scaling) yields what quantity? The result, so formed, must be 11.7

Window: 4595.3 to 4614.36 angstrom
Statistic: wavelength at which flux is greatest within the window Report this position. 4606.40 angstrom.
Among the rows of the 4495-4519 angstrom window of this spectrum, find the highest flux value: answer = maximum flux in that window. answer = 13.03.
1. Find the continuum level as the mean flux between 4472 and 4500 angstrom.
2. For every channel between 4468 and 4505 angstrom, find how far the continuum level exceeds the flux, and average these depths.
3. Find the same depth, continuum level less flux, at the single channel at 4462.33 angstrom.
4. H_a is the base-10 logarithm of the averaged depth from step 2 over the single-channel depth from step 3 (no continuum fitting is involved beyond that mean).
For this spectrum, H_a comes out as -1.5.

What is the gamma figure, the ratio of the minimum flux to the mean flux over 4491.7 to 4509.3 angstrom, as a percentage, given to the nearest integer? 83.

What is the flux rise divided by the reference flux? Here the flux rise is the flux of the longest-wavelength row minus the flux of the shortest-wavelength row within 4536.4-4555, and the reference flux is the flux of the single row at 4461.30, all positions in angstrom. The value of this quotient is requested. -0.21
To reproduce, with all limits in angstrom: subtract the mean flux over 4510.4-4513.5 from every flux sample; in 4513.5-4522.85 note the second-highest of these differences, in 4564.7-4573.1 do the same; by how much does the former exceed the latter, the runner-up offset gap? 0.4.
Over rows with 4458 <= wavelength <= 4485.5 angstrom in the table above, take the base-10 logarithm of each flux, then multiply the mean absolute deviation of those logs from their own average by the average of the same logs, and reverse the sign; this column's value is -0.0327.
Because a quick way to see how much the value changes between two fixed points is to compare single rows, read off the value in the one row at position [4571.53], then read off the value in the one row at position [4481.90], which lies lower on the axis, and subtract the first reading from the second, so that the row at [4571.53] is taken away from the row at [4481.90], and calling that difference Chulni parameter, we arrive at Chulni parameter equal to -2.0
